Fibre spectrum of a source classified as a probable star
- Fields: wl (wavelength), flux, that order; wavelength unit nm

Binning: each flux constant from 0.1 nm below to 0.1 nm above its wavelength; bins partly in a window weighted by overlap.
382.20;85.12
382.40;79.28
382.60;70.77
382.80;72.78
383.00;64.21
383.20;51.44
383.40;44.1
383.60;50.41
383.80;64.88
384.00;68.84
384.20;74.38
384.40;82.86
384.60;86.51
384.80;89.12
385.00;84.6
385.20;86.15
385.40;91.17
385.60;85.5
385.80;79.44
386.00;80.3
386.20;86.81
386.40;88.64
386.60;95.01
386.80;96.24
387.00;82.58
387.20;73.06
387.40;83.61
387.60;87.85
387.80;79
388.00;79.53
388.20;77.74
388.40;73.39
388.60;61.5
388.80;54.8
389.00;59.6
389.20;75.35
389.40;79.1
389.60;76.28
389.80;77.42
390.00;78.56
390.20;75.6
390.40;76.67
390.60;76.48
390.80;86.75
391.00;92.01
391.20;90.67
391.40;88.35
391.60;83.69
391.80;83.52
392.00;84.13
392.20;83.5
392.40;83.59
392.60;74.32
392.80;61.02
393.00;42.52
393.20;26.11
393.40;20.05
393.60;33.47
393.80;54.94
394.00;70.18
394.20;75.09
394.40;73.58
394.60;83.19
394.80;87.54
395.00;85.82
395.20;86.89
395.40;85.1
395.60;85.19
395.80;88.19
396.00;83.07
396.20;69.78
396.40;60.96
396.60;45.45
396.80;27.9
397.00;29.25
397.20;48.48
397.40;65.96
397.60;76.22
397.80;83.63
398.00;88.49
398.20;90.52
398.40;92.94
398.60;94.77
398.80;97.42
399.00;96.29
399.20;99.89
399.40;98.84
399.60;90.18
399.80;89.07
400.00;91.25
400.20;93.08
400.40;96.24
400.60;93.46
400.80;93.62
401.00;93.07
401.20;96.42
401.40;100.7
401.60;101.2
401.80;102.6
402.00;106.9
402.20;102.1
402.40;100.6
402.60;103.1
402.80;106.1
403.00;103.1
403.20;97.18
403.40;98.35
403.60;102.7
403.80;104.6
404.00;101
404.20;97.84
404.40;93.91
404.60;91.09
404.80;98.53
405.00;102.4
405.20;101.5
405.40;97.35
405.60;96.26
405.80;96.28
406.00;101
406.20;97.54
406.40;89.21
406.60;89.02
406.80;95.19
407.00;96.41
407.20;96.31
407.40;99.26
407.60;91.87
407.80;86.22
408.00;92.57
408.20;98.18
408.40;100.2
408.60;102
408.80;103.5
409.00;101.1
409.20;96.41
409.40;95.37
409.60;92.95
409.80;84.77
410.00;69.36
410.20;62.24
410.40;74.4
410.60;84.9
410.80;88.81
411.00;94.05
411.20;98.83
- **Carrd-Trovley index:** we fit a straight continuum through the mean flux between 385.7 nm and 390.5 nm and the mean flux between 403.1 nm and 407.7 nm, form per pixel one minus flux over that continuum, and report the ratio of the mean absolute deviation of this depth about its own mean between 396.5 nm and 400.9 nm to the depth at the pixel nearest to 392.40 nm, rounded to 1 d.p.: -24.6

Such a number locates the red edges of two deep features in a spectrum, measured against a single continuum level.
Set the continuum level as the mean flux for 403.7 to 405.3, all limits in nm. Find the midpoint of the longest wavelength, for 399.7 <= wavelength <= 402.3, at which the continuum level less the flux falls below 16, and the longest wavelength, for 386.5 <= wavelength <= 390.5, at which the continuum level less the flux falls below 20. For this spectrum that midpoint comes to 395.80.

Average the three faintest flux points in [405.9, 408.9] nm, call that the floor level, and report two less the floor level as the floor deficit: -86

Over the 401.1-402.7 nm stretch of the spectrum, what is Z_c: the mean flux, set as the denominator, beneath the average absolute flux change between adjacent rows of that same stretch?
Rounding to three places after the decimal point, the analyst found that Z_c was 0.027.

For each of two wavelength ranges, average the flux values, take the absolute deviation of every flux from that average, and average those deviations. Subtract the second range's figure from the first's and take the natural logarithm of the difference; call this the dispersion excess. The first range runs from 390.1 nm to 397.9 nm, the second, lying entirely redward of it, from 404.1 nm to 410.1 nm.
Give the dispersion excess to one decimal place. 2.5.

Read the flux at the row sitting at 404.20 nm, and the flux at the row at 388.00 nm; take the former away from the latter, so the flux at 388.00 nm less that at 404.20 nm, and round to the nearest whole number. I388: -18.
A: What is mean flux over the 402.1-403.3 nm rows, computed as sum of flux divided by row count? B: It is 102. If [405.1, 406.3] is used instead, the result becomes 98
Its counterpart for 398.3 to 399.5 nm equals 97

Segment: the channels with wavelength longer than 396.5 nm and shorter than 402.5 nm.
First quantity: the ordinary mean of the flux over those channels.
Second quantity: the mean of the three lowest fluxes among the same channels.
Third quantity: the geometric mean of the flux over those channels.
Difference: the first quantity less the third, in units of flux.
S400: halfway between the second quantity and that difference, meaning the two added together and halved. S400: 19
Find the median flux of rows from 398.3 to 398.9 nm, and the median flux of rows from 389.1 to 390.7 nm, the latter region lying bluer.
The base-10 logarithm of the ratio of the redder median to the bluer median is 0.093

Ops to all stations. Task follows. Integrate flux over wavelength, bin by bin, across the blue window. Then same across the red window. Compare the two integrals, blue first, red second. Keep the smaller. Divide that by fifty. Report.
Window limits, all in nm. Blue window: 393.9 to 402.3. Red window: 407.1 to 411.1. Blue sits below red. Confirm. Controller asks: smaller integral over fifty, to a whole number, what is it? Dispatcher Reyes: 7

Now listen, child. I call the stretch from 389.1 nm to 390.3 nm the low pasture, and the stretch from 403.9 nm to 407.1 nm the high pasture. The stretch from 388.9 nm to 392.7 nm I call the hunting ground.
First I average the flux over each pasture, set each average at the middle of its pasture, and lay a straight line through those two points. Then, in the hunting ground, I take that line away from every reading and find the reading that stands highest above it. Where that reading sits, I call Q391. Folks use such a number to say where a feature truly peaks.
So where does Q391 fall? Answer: 391.00 nm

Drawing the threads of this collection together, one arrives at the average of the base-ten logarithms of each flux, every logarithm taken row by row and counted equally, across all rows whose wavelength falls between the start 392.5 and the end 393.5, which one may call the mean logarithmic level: 1.60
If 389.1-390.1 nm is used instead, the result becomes 1.89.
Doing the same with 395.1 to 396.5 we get 1.90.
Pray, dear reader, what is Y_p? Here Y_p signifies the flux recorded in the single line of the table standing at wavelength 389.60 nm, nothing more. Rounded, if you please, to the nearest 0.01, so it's 76.28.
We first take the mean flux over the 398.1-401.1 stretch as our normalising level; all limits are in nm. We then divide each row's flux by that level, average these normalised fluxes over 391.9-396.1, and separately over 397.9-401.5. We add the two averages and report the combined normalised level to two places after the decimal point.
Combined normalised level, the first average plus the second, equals 1.75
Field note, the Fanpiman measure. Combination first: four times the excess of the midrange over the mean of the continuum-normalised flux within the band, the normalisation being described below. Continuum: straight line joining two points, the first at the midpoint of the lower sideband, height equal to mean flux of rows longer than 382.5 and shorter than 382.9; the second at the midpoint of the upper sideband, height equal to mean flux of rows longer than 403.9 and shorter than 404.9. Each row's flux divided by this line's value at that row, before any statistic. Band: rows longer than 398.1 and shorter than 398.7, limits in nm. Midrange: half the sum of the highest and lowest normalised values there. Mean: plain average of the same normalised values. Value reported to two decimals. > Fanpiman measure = 0.00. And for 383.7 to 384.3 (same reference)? 0.01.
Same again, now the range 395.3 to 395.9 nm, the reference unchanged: 0.02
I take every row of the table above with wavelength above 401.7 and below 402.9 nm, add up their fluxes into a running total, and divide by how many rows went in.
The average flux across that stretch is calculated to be 104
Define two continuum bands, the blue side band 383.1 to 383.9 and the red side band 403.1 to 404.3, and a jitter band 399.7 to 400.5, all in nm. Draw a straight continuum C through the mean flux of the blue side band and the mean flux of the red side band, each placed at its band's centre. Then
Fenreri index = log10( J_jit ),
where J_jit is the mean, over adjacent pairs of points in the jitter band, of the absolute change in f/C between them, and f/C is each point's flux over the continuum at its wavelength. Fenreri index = -1.7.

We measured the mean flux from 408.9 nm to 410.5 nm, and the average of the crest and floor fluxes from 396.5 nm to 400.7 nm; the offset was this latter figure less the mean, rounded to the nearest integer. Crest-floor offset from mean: -21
